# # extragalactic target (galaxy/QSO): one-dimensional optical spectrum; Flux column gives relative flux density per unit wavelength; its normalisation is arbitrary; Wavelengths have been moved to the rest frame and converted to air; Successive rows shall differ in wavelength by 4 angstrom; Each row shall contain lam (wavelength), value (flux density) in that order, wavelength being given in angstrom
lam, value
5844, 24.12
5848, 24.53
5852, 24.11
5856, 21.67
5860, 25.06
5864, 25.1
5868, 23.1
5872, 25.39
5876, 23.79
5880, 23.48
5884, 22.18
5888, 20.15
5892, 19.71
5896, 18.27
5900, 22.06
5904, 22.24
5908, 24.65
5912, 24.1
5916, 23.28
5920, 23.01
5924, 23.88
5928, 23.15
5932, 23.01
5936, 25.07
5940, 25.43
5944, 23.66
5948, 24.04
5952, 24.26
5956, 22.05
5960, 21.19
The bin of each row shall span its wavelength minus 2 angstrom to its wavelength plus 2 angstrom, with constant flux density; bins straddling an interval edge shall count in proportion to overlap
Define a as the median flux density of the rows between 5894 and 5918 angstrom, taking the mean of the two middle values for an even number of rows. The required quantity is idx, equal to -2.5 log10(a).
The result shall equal -3.39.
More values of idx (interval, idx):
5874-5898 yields -3.31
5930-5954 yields -3.46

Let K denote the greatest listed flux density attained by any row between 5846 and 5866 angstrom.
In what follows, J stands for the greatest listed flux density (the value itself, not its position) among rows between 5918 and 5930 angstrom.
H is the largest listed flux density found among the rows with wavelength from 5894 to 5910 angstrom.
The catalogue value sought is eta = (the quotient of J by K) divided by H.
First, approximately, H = 24.65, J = 23.88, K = 25.1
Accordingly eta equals 0.0386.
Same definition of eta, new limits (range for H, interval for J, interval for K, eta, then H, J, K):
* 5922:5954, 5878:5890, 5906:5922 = 0.0375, 25.43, 23.48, 24.65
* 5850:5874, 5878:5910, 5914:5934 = 0.0407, 25.39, 24.65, 23.88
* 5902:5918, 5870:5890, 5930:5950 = 0.0405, 24.65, 25.39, 25.43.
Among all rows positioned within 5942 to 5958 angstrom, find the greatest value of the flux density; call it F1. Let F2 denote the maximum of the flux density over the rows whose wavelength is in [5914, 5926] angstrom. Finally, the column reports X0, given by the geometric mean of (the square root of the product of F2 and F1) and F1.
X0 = 24.2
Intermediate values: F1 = 24.26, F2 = 23.88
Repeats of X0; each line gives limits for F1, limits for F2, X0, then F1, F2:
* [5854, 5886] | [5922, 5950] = 25.4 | 25.39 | 25.43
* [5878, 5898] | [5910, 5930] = 23.6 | 23.48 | 24.1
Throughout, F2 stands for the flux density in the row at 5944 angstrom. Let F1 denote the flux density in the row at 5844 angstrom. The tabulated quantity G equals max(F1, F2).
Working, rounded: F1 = 24.12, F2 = 23.66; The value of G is 24.1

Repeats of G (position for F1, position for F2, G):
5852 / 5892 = 24.1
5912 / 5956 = 24.1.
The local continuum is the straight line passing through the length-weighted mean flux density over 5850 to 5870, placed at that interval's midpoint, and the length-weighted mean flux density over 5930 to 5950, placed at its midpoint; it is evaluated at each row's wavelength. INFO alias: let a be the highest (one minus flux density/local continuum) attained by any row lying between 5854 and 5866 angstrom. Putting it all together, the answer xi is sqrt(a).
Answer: 0.298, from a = 0.089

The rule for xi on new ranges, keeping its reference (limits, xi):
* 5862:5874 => 0.177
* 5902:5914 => 0.274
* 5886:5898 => 0.489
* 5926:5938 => 0.222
